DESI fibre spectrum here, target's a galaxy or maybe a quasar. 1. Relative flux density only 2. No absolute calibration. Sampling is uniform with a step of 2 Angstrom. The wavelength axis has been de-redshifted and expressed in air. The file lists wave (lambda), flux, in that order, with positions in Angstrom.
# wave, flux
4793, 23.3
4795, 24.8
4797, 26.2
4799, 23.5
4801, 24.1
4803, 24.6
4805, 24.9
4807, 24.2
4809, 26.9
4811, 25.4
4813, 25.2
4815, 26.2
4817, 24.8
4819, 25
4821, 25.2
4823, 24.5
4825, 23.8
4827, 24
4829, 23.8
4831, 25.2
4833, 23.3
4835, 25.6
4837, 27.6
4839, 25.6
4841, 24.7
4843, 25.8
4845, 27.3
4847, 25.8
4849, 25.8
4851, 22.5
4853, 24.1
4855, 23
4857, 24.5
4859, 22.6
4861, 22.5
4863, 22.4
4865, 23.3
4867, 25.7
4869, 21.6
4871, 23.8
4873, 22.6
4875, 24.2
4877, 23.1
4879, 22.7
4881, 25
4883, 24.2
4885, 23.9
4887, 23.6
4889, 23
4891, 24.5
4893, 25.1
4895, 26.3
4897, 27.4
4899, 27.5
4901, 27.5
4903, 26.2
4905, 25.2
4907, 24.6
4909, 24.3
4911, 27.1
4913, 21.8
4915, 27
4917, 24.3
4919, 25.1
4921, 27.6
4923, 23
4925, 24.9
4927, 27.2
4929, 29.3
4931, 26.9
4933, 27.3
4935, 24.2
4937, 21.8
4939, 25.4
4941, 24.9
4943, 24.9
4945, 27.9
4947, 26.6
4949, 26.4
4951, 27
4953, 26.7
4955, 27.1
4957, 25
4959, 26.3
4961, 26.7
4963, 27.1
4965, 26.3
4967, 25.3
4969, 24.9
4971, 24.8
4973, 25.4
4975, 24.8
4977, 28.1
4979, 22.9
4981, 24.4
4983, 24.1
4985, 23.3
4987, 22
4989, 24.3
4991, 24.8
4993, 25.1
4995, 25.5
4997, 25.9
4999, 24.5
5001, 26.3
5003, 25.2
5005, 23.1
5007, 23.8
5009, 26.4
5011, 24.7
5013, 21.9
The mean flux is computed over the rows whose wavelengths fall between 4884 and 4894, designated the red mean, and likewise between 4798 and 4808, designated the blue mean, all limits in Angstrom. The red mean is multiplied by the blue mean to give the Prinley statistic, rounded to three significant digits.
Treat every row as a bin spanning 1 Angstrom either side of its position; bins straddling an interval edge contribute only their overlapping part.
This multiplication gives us 583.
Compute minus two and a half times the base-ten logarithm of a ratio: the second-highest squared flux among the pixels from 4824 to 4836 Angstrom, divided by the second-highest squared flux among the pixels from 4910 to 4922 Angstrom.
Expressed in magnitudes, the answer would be 0.16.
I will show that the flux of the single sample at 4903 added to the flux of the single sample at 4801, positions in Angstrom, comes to 50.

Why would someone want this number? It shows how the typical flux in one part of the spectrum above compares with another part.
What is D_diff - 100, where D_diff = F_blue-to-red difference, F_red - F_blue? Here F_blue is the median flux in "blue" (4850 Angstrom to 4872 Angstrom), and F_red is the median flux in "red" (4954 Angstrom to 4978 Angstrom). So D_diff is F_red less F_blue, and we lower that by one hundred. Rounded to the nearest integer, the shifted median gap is -97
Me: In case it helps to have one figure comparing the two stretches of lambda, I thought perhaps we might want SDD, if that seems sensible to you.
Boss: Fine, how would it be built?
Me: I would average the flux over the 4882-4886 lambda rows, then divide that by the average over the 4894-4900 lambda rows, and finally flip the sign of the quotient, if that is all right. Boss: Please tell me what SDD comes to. -0.89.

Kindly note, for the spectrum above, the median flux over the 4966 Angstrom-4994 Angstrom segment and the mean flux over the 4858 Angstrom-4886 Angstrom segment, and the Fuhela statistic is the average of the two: 24.1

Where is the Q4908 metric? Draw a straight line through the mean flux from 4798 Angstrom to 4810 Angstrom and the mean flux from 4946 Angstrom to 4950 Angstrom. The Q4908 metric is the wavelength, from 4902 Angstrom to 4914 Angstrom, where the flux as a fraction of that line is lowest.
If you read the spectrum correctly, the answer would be 4913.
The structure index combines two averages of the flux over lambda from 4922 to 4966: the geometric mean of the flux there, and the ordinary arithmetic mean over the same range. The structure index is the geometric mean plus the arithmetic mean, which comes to 52.0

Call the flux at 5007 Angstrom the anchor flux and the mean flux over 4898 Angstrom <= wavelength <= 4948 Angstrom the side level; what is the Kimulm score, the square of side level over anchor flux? 1.17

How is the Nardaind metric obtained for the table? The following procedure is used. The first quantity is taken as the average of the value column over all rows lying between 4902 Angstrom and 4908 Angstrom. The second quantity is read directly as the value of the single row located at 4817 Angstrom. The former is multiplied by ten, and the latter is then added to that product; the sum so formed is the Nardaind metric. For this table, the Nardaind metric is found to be 278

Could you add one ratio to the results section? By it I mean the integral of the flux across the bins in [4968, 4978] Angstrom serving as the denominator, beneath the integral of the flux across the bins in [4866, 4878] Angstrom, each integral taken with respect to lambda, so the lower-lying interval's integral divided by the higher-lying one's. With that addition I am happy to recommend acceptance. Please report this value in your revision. 1.1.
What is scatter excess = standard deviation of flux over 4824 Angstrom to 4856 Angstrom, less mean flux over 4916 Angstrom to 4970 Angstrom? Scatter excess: -24.5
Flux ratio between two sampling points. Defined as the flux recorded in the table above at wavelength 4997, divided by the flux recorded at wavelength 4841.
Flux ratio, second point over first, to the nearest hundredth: 1.05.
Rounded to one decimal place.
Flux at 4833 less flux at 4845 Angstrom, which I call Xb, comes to -4.0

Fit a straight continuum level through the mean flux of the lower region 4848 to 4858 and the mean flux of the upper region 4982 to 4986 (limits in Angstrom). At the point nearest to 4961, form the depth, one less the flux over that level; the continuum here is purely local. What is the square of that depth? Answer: 0.0154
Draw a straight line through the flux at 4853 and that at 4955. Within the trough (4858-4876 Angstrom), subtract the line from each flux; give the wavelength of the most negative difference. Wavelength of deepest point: 4869 Angstrom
